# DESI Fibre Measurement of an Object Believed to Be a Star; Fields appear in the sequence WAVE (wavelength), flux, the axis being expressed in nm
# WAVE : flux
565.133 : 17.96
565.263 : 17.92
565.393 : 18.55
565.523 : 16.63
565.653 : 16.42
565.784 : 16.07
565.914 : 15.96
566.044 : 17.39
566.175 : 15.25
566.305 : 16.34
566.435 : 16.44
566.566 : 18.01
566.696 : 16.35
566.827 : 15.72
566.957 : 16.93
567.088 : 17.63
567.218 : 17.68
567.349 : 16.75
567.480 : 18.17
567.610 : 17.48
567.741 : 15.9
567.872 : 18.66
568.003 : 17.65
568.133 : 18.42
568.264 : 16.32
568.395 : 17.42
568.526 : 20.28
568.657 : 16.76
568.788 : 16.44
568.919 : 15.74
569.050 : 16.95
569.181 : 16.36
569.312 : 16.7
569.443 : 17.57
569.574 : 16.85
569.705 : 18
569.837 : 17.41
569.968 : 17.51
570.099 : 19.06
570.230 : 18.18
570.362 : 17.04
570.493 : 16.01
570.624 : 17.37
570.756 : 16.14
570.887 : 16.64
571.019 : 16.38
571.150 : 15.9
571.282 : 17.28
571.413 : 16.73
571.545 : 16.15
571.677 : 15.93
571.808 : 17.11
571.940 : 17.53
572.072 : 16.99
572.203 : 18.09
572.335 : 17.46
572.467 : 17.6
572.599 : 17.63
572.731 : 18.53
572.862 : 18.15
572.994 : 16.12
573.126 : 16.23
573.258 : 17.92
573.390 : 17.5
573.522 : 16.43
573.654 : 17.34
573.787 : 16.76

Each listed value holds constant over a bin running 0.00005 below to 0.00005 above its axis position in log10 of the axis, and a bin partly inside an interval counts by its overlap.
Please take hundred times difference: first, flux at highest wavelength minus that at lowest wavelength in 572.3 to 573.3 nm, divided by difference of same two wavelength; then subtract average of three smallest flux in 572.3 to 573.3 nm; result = -1610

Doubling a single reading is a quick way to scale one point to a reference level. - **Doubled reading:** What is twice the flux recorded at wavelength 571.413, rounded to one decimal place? 33.5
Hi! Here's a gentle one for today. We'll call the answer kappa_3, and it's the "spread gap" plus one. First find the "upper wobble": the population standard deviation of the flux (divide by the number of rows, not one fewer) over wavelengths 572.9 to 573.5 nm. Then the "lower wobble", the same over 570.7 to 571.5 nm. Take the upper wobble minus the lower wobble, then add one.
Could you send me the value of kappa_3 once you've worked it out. 1.34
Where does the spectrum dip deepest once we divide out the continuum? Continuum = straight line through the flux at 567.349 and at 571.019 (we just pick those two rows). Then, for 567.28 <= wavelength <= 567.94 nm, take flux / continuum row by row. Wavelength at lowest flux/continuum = 567.741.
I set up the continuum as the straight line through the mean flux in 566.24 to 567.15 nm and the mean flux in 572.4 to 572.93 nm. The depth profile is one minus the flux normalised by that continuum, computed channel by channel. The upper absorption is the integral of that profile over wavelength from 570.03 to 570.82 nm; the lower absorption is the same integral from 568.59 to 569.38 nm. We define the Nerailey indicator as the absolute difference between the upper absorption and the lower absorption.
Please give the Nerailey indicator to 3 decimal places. 0.024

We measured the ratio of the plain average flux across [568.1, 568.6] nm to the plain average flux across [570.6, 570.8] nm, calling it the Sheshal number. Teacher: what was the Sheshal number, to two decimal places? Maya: 1.08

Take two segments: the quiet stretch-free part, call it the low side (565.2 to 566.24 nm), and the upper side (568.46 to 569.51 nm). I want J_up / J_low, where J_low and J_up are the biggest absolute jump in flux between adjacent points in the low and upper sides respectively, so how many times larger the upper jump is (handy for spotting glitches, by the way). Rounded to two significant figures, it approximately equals 1.6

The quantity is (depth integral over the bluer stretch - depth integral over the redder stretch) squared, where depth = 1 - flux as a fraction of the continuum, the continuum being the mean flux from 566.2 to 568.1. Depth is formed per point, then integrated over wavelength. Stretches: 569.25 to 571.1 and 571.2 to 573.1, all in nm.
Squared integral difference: 0.000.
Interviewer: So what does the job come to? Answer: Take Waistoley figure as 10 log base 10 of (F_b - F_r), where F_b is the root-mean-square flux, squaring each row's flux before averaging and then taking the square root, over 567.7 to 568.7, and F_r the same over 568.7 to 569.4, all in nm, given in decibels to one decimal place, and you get 1.1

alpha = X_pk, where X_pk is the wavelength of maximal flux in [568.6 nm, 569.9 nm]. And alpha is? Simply 569.705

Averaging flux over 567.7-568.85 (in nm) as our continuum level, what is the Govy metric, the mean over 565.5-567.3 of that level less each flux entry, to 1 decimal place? 0.9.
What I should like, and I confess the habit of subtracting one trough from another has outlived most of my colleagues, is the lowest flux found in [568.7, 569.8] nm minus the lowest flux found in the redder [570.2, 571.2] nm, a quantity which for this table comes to -0.16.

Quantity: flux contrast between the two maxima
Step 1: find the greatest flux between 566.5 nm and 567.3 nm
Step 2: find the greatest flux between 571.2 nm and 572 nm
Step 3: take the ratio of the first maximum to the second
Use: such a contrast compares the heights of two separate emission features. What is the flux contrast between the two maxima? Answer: 1.027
